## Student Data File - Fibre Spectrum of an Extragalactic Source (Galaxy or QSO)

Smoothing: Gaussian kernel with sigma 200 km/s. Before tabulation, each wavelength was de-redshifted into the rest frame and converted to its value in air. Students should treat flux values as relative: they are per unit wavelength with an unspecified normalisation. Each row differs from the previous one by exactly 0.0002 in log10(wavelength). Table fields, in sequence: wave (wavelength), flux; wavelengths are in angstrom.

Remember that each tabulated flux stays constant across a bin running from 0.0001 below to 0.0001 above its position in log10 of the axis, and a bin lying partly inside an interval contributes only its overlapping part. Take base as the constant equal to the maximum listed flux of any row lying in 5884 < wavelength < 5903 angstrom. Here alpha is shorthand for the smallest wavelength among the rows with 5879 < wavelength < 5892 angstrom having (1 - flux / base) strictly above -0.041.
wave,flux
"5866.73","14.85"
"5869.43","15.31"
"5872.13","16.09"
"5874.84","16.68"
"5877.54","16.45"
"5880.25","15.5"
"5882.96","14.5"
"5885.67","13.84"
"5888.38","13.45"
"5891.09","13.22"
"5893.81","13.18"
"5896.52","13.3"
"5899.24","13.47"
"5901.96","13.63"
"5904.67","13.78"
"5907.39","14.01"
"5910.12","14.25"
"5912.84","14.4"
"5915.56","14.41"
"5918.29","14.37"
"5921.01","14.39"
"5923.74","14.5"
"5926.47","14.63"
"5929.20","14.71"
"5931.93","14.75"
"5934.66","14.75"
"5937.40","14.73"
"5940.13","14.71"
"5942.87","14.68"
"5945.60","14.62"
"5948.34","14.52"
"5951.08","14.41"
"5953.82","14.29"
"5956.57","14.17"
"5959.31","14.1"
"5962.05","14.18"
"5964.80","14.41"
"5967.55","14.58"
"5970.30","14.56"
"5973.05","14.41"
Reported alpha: 5885.67 angstrom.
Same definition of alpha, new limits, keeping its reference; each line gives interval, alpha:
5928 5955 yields 5953.82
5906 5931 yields 5907.39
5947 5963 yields 5953.82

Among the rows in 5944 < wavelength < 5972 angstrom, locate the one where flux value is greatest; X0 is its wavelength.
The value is 5945.60 angstrom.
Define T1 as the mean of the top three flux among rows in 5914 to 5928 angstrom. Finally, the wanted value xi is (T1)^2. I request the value 211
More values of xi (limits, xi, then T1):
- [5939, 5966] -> 215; 14.7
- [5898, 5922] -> 207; 14.4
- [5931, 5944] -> 217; 14.7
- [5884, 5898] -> 183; 13.5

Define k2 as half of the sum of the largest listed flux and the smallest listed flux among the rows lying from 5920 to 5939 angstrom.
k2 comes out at 14.6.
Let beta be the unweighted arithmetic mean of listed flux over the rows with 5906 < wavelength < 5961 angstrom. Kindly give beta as 14.47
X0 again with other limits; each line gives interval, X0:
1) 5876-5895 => 5877.54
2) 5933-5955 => 5934.66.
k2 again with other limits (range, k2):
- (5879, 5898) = 14.3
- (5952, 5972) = 14.3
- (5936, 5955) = 14.5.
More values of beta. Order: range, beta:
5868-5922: 14.41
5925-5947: 14.70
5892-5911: 13.66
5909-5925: 14.39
